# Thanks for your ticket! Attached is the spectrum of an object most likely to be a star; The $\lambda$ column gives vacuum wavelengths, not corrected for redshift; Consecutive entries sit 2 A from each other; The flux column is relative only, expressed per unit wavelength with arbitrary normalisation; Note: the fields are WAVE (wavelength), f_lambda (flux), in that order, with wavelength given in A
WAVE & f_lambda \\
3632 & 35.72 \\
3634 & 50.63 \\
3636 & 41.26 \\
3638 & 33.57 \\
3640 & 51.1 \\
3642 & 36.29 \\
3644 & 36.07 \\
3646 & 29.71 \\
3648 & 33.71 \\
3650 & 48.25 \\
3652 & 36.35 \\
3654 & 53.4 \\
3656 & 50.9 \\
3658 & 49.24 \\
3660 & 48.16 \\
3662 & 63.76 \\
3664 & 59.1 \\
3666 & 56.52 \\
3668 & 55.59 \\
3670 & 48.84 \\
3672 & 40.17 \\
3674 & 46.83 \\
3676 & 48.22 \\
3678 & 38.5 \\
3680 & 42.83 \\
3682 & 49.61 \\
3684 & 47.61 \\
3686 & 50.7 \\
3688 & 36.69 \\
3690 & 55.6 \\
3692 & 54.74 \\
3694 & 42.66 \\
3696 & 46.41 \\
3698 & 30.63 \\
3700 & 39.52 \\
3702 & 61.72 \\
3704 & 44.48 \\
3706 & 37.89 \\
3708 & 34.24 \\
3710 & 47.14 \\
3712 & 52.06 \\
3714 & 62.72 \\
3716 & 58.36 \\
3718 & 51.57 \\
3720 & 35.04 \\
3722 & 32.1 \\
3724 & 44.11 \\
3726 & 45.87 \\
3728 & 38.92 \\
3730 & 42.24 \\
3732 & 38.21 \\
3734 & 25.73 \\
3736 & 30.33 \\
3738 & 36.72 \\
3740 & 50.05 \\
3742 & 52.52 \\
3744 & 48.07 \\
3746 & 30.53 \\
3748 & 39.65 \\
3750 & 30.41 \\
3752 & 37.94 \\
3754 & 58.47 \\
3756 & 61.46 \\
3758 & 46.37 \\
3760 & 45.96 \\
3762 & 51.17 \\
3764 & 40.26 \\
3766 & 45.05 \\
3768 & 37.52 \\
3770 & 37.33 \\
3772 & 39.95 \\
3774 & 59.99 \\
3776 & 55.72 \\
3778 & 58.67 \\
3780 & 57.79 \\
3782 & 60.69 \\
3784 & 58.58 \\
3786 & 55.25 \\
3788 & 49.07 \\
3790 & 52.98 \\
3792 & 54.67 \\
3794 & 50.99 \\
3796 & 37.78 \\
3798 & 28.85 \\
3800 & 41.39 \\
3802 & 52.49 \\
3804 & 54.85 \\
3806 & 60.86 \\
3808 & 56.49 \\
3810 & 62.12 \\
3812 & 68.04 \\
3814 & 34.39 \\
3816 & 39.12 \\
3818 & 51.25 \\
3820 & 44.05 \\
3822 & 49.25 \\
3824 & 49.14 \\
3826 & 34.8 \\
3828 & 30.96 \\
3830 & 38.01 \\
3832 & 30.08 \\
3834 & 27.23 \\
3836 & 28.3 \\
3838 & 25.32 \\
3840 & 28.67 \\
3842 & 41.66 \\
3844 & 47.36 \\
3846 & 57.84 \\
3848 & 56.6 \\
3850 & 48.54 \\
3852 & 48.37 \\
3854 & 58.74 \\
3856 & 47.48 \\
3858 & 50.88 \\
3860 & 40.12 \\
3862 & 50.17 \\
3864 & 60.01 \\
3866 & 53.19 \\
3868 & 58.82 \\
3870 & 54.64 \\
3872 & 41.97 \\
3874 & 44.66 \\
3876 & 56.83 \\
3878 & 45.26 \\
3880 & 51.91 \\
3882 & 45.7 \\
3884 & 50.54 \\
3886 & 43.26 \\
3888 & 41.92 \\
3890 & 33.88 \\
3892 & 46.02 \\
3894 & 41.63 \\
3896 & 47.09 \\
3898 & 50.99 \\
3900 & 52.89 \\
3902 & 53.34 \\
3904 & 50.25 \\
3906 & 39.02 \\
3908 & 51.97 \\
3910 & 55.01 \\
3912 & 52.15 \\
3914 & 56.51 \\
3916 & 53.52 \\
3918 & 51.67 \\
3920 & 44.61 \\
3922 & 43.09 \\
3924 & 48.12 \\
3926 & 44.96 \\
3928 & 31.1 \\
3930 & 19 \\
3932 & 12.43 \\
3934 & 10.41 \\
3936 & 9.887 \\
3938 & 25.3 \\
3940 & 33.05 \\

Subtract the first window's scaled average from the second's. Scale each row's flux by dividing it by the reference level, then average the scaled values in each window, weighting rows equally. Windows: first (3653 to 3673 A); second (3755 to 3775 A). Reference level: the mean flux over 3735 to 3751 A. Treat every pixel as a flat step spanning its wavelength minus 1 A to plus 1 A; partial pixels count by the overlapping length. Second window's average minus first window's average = -0.15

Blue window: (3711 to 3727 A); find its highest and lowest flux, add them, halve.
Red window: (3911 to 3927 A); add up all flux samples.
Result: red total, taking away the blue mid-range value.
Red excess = 347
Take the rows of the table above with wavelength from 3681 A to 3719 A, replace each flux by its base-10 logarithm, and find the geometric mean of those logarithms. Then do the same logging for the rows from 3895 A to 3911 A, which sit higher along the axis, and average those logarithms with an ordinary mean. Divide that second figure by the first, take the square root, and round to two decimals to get 1.01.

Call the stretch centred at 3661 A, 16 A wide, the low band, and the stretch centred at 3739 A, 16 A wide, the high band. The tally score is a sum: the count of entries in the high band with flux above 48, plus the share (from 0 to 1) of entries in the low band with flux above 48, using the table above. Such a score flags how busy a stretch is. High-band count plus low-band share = 4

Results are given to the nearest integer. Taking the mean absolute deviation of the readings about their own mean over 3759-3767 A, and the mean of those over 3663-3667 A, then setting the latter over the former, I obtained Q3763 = 20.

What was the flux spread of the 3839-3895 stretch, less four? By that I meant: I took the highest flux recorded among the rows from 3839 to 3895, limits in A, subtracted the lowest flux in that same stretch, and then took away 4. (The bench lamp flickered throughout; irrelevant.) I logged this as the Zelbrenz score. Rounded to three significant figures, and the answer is 27.3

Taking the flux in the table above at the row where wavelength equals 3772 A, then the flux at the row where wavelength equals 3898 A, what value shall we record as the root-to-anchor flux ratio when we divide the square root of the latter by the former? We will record 0.18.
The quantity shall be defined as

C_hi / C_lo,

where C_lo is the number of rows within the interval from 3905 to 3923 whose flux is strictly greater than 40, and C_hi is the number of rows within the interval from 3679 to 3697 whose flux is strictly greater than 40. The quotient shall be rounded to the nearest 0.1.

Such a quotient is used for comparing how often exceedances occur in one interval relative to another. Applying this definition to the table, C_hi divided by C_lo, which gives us 1.0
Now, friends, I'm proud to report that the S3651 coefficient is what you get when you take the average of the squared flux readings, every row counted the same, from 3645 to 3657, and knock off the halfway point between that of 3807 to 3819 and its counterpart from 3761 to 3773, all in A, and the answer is -455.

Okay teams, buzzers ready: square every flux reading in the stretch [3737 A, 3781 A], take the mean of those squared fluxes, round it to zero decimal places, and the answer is 2245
